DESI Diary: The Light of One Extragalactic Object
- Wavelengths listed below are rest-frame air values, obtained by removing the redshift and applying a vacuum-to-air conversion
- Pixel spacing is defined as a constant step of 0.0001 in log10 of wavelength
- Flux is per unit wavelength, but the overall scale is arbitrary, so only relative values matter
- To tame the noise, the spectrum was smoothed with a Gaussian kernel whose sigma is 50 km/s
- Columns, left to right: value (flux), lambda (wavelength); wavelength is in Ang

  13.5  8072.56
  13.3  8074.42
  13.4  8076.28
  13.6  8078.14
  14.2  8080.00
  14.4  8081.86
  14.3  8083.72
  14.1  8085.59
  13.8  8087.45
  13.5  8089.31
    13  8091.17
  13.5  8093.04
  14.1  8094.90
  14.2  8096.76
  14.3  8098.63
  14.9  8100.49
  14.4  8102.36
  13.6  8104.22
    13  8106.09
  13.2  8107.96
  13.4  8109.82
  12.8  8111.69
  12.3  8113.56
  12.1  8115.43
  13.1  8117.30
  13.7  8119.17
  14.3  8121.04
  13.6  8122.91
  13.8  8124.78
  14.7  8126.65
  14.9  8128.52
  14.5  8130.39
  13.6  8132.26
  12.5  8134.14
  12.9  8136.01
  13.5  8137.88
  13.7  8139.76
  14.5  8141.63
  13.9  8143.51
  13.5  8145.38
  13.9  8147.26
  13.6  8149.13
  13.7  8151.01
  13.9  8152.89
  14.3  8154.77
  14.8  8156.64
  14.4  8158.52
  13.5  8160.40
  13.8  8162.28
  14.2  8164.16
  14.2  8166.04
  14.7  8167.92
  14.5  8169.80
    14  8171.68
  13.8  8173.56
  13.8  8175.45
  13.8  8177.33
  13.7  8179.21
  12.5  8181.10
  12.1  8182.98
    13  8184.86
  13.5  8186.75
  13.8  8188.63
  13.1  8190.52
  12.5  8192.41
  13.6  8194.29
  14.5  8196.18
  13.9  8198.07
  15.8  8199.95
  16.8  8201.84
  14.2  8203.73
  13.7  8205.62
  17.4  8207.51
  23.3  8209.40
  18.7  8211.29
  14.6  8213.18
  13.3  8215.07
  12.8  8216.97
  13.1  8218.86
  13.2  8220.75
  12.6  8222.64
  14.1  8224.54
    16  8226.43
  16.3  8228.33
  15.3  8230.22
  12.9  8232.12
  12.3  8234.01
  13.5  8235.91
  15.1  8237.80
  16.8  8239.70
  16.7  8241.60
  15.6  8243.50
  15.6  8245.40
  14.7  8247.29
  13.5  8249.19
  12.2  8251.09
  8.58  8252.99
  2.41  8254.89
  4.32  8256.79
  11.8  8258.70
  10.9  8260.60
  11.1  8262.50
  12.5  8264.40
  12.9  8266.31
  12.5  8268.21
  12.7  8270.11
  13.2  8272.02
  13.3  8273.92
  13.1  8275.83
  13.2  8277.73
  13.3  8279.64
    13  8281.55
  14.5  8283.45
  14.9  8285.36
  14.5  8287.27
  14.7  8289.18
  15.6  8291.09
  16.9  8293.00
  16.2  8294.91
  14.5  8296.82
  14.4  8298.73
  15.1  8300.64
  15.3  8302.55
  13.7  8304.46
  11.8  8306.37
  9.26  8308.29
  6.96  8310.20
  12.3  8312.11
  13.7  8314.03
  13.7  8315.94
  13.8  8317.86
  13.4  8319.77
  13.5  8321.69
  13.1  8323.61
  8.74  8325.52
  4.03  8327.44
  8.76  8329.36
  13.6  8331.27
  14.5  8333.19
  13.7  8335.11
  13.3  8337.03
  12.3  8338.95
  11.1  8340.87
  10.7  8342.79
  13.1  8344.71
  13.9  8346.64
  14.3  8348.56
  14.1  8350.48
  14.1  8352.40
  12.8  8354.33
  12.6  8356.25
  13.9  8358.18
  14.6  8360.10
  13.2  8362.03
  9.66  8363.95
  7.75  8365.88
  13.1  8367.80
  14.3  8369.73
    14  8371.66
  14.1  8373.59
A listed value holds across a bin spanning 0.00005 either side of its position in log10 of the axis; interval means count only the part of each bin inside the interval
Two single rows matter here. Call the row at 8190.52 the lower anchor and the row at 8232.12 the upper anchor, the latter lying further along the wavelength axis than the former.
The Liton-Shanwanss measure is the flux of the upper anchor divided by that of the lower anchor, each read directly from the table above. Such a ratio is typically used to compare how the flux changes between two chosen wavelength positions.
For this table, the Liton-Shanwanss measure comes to 0.98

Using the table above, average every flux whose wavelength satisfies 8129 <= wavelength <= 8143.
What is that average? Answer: 13.6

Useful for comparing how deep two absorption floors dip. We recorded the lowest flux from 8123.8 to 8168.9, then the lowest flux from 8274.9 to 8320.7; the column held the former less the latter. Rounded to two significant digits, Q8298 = 5.5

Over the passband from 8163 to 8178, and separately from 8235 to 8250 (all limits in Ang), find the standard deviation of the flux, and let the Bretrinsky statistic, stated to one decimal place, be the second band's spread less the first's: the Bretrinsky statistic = 0.9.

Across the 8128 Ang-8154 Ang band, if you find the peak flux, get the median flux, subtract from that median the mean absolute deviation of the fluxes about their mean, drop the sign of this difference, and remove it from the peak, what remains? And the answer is 1.6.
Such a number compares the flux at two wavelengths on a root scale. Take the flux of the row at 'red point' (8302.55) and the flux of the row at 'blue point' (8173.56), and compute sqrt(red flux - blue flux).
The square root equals 1.2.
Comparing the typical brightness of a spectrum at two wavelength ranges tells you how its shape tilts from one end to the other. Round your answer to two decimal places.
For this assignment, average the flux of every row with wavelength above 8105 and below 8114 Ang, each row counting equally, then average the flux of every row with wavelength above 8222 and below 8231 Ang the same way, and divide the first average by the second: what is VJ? 0.87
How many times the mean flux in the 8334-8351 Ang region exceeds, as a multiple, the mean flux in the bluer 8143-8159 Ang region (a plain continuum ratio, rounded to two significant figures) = 0.92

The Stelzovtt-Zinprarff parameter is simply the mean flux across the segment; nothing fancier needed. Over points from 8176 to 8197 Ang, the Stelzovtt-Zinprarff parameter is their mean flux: 13.3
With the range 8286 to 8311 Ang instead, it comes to 13.8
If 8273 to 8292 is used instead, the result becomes 14.0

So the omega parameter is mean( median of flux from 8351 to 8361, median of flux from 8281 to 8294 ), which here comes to 14.3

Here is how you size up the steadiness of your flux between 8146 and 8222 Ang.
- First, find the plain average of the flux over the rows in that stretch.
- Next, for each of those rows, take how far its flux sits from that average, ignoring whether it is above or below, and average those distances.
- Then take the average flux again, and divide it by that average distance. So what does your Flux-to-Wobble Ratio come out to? 13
